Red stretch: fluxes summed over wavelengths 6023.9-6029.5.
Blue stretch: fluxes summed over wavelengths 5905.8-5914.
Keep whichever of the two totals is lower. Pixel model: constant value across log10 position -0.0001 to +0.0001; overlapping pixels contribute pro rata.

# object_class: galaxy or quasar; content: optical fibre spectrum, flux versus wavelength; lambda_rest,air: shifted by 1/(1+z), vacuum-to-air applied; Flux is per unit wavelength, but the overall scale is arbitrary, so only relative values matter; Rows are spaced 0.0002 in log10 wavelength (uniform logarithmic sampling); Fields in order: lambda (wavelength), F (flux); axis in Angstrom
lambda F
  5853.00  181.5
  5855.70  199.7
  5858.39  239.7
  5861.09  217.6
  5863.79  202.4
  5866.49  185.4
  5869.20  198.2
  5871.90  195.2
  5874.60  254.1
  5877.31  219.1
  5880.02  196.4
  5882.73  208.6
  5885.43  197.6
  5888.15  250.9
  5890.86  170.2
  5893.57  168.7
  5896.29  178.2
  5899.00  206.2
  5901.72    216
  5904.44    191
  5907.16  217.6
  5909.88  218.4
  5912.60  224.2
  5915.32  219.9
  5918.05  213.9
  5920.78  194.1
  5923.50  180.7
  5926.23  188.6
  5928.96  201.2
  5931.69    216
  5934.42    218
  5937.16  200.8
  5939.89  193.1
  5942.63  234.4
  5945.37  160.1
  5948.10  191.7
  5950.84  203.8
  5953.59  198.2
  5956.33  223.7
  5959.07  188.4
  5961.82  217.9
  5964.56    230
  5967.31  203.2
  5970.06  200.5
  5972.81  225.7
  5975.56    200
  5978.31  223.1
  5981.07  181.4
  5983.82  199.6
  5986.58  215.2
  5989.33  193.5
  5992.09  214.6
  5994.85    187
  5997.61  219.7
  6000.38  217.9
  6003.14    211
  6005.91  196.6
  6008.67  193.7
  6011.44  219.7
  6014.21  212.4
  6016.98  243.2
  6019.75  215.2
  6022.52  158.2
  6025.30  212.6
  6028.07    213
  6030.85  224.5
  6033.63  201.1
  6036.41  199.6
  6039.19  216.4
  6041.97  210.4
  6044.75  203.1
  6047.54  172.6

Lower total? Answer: 426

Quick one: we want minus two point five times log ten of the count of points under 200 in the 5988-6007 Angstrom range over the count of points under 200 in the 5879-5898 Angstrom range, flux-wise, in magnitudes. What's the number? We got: 0.55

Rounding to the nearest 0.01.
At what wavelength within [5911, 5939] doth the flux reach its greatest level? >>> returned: 5912.60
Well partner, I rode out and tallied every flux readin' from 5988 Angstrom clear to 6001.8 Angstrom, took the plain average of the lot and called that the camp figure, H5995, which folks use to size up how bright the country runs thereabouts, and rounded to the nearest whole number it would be 207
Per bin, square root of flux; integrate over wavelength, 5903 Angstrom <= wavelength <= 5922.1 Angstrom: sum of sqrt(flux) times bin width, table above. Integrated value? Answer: 277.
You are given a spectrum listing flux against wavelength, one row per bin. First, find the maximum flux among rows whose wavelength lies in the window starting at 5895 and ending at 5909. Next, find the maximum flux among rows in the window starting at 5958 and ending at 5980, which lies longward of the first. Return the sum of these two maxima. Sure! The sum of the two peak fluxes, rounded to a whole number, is 448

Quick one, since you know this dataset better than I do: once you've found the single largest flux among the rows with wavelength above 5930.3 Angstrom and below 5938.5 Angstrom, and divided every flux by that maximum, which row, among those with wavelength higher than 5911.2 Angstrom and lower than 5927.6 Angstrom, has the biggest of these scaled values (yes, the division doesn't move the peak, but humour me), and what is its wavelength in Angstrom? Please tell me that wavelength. 5912.60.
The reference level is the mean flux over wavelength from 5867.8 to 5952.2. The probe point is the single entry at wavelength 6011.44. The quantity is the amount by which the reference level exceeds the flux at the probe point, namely -16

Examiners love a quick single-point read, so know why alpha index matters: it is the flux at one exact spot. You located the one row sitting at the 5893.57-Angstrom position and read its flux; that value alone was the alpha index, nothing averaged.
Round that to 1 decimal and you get 168.7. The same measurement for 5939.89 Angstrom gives 193.1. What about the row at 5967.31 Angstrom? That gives 203.2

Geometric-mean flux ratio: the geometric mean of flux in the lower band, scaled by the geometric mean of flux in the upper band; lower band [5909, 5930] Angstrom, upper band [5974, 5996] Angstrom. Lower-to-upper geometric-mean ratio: 1.02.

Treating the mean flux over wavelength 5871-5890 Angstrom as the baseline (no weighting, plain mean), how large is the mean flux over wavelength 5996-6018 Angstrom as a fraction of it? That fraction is 0.99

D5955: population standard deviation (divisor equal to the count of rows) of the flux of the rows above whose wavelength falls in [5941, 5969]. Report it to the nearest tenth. 21.3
